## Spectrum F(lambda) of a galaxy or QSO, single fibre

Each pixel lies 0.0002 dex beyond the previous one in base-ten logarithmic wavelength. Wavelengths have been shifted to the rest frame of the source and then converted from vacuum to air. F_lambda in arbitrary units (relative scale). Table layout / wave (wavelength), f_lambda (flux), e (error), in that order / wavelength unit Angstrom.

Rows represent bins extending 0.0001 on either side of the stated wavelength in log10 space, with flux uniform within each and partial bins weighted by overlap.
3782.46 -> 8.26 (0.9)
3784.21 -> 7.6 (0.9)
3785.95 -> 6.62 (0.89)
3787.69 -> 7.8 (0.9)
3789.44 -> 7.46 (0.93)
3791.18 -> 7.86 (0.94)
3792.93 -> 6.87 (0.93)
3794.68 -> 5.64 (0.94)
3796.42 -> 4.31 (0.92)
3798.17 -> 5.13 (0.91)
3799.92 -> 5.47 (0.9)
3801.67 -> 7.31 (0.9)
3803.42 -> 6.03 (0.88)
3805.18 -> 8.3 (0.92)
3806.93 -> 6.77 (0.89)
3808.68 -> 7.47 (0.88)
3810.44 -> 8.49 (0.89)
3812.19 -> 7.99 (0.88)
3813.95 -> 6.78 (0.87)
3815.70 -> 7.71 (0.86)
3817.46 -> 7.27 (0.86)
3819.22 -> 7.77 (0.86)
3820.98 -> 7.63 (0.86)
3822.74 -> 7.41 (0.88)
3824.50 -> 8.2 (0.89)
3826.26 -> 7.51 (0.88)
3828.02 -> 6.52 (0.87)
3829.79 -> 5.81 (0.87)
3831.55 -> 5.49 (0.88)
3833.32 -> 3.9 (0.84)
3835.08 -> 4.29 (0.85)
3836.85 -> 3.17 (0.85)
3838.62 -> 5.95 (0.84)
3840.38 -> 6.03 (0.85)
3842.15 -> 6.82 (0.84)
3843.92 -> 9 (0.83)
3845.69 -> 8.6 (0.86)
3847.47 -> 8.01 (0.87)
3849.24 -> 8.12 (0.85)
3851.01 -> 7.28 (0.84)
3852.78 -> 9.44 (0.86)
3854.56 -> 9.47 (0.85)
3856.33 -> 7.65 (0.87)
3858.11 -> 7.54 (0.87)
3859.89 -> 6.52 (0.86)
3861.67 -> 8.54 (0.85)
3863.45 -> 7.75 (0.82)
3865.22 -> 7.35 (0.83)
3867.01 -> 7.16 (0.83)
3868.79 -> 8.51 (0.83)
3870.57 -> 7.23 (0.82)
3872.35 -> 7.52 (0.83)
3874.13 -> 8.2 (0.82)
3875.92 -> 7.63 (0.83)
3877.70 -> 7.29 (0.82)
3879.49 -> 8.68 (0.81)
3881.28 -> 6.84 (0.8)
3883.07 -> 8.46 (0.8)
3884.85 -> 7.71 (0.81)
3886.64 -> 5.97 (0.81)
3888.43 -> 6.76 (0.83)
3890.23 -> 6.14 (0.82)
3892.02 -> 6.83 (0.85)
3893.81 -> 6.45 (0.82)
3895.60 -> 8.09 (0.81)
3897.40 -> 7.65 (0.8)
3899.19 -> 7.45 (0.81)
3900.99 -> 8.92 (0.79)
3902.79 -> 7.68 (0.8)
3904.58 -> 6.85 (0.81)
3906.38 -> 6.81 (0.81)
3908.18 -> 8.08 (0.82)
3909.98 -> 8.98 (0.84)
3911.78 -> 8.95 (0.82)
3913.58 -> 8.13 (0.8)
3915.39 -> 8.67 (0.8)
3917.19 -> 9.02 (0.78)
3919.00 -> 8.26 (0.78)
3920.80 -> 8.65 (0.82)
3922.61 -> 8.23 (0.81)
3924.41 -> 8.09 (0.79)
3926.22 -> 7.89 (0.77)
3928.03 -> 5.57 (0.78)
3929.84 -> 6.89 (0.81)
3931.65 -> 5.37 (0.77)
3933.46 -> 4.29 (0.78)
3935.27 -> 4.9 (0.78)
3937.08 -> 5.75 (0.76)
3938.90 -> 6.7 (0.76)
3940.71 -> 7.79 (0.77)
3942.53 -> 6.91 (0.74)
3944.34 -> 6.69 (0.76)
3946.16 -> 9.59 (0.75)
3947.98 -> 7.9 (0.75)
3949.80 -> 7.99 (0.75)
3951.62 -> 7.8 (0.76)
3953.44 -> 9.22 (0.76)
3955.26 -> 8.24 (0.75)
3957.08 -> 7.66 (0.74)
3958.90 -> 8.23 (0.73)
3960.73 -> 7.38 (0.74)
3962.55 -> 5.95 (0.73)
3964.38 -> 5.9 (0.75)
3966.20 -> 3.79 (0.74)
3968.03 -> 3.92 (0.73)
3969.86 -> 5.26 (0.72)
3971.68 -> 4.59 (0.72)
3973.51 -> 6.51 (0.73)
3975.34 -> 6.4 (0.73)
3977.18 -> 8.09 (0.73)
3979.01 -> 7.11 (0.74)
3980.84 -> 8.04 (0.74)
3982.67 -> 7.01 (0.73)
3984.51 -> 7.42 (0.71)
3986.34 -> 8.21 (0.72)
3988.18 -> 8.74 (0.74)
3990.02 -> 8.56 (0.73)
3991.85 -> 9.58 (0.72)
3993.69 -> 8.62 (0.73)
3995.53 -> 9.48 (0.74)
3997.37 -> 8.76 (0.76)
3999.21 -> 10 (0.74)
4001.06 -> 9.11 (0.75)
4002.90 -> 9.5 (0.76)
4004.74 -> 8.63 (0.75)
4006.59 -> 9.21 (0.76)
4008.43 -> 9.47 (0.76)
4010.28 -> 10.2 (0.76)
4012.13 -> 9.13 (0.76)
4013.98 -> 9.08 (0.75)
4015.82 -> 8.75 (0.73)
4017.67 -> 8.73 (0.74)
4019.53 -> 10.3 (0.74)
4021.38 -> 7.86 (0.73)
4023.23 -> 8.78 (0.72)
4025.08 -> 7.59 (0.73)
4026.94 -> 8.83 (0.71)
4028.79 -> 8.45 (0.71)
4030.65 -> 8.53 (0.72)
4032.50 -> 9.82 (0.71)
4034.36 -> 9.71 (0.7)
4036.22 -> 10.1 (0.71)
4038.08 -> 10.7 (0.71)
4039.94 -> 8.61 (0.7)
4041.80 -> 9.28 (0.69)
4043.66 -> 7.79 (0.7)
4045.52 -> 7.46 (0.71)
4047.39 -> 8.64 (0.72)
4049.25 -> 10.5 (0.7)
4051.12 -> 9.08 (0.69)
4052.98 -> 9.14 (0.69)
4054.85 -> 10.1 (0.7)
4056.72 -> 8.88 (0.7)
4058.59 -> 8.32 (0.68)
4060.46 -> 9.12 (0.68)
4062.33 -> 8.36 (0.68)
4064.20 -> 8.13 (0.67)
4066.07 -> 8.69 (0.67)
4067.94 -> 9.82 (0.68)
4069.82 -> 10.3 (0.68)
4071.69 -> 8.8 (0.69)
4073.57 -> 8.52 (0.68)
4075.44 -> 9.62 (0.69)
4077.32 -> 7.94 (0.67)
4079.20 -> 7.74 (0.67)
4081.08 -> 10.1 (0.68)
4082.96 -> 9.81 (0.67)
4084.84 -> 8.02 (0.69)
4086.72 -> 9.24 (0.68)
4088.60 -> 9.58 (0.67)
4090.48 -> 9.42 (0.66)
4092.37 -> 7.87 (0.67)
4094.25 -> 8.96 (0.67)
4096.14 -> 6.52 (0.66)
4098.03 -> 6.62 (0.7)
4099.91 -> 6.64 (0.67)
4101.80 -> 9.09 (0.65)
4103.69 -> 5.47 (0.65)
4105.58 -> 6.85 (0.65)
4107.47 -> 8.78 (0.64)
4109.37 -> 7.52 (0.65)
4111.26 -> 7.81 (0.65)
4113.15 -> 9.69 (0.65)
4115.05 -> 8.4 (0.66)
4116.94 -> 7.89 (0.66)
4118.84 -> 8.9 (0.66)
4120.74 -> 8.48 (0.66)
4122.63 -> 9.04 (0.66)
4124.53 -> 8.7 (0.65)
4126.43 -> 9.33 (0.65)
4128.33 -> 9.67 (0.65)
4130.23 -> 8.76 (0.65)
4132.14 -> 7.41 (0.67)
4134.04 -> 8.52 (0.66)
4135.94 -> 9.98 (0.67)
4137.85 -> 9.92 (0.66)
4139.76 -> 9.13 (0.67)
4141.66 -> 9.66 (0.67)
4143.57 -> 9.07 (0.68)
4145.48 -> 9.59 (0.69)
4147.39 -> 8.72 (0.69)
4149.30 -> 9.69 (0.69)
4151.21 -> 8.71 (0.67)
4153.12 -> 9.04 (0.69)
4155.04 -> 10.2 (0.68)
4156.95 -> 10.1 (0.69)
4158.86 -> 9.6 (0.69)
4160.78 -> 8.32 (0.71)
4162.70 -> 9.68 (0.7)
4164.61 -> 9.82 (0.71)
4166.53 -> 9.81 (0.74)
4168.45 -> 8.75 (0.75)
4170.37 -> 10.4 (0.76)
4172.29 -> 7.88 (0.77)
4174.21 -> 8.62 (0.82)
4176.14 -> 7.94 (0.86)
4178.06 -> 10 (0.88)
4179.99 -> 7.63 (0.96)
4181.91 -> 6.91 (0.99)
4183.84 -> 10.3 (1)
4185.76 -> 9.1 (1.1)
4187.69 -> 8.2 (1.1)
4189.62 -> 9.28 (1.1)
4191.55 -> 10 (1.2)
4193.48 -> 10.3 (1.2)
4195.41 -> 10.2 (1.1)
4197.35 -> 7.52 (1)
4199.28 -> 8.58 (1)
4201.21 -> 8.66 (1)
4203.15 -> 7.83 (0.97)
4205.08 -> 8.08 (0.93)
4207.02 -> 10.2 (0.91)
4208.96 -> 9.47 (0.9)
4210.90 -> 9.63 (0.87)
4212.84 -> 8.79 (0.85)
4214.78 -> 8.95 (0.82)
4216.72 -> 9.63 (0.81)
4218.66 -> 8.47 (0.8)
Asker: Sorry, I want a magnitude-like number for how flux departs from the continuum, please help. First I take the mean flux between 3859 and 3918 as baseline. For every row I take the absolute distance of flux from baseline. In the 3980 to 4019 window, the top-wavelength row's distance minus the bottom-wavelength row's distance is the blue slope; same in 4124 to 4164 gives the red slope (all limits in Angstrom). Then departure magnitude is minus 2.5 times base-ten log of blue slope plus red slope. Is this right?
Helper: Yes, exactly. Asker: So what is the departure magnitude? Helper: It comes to -0.6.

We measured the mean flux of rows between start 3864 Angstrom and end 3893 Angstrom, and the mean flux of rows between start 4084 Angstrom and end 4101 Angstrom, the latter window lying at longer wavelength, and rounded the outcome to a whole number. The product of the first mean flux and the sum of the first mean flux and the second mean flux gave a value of 115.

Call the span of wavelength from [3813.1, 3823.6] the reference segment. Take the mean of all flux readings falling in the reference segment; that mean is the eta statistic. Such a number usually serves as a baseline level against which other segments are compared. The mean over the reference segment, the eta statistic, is 7.4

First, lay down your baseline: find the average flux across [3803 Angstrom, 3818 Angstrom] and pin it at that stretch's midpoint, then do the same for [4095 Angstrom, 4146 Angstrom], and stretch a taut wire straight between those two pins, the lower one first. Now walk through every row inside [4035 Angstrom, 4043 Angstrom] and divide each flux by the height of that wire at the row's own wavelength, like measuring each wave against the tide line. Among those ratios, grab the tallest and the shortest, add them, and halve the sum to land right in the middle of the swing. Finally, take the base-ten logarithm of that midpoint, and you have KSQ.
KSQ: 0.07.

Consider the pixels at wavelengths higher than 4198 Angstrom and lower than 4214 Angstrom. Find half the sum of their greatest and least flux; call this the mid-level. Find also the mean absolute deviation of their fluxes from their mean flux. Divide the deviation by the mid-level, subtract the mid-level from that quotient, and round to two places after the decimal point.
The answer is -8.94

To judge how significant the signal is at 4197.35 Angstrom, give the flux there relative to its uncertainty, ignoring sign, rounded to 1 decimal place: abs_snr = 7.5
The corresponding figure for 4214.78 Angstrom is 10.9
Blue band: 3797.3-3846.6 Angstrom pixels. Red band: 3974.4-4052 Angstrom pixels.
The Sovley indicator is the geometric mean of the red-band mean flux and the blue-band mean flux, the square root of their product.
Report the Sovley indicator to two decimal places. 7.71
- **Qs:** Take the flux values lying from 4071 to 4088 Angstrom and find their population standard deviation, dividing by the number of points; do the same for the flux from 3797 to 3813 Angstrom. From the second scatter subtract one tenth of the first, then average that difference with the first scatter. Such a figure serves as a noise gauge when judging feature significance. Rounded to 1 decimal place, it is 0.9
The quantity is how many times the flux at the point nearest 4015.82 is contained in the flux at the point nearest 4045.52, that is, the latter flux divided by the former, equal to 0.85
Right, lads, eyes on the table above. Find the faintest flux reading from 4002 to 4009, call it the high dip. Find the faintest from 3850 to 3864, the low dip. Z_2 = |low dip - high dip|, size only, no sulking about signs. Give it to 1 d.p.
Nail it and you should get 2.1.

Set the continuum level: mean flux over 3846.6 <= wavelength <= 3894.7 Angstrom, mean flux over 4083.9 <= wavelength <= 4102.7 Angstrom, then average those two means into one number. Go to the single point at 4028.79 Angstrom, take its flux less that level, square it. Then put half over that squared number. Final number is 1.6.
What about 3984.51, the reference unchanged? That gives 2.2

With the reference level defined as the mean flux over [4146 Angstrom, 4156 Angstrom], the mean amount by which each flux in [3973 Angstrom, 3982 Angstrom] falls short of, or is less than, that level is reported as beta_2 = 2.0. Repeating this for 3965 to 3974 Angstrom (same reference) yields 4.5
